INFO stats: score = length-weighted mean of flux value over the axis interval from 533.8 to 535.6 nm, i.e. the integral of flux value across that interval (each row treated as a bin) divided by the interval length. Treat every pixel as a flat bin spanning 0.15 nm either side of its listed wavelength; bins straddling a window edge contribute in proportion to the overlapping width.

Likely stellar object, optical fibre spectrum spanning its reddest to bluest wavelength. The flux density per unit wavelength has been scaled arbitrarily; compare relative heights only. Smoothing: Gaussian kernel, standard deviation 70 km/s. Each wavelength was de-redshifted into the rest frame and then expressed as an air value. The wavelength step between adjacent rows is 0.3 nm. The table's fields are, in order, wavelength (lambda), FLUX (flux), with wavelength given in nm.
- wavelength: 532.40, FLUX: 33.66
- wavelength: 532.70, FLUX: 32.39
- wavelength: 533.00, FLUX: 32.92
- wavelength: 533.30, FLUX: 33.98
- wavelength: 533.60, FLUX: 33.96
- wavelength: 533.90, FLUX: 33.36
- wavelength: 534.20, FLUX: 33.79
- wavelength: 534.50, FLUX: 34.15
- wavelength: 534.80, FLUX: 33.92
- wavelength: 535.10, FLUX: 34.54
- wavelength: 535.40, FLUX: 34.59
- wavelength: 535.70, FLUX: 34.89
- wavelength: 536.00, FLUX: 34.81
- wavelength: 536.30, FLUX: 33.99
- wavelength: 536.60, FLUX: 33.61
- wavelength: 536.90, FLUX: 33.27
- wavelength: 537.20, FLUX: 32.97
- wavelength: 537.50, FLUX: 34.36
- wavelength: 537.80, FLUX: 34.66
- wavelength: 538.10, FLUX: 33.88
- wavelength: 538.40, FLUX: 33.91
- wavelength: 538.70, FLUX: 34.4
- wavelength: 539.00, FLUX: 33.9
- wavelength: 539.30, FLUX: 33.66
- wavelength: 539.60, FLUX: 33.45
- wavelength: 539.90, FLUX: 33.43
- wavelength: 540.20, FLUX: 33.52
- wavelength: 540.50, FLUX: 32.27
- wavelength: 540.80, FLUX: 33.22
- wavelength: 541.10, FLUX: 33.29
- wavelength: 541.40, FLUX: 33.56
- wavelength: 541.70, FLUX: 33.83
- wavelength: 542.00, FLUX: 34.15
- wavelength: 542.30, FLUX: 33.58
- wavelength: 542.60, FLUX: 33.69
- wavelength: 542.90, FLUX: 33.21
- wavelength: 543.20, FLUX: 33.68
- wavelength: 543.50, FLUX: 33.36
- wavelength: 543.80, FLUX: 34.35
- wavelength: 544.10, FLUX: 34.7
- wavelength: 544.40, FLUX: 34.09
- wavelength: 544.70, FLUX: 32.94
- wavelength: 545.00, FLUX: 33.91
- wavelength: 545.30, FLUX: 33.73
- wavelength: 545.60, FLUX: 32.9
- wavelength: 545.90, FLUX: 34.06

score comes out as 34.1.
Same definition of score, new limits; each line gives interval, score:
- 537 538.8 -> 34.0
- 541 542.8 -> 33.7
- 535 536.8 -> 34.4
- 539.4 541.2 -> 33.2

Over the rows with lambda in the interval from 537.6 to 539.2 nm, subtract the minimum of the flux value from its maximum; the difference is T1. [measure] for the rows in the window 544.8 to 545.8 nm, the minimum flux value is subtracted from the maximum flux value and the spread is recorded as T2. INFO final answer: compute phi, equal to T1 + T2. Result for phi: 1.8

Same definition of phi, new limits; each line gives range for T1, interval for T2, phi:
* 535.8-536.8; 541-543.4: 2.1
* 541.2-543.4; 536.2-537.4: 2.0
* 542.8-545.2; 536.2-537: 2.5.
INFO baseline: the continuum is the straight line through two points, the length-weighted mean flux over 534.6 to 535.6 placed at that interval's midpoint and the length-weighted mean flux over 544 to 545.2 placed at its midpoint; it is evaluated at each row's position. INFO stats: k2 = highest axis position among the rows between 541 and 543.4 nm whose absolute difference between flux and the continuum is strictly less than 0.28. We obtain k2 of 543.20 nm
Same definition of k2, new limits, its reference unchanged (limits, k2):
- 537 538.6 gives 537.50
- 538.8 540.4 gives 539.00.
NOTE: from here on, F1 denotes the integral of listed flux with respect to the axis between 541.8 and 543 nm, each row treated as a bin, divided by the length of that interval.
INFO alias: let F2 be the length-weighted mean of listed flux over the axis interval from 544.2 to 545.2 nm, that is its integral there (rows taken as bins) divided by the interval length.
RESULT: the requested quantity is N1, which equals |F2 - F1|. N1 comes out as 0.0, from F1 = 33.7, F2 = 33.7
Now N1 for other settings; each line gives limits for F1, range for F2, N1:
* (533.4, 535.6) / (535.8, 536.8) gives 0.1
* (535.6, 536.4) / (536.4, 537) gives 1.1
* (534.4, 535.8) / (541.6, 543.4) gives 0.7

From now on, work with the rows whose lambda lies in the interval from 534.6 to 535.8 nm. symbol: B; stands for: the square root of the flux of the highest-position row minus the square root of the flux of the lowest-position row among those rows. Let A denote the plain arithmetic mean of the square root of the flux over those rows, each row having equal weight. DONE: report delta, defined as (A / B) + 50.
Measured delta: 121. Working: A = 5.87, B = 0.08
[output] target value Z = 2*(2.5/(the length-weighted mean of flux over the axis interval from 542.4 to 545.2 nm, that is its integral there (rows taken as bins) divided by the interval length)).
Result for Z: 0.148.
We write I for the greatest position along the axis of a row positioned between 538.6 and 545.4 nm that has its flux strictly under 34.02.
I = 545.30 nm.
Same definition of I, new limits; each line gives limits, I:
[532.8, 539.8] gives 539.60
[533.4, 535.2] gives 534.80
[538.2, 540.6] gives 540.50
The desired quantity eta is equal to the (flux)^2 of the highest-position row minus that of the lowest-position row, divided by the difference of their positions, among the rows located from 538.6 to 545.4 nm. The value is -7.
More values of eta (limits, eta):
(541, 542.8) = 18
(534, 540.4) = -3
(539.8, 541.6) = 6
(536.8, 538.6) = 29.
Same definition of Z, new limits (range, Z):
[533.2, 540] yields 0.147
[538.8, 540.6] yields 0.150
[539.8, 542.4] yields 0.150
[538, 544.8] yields 0.149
